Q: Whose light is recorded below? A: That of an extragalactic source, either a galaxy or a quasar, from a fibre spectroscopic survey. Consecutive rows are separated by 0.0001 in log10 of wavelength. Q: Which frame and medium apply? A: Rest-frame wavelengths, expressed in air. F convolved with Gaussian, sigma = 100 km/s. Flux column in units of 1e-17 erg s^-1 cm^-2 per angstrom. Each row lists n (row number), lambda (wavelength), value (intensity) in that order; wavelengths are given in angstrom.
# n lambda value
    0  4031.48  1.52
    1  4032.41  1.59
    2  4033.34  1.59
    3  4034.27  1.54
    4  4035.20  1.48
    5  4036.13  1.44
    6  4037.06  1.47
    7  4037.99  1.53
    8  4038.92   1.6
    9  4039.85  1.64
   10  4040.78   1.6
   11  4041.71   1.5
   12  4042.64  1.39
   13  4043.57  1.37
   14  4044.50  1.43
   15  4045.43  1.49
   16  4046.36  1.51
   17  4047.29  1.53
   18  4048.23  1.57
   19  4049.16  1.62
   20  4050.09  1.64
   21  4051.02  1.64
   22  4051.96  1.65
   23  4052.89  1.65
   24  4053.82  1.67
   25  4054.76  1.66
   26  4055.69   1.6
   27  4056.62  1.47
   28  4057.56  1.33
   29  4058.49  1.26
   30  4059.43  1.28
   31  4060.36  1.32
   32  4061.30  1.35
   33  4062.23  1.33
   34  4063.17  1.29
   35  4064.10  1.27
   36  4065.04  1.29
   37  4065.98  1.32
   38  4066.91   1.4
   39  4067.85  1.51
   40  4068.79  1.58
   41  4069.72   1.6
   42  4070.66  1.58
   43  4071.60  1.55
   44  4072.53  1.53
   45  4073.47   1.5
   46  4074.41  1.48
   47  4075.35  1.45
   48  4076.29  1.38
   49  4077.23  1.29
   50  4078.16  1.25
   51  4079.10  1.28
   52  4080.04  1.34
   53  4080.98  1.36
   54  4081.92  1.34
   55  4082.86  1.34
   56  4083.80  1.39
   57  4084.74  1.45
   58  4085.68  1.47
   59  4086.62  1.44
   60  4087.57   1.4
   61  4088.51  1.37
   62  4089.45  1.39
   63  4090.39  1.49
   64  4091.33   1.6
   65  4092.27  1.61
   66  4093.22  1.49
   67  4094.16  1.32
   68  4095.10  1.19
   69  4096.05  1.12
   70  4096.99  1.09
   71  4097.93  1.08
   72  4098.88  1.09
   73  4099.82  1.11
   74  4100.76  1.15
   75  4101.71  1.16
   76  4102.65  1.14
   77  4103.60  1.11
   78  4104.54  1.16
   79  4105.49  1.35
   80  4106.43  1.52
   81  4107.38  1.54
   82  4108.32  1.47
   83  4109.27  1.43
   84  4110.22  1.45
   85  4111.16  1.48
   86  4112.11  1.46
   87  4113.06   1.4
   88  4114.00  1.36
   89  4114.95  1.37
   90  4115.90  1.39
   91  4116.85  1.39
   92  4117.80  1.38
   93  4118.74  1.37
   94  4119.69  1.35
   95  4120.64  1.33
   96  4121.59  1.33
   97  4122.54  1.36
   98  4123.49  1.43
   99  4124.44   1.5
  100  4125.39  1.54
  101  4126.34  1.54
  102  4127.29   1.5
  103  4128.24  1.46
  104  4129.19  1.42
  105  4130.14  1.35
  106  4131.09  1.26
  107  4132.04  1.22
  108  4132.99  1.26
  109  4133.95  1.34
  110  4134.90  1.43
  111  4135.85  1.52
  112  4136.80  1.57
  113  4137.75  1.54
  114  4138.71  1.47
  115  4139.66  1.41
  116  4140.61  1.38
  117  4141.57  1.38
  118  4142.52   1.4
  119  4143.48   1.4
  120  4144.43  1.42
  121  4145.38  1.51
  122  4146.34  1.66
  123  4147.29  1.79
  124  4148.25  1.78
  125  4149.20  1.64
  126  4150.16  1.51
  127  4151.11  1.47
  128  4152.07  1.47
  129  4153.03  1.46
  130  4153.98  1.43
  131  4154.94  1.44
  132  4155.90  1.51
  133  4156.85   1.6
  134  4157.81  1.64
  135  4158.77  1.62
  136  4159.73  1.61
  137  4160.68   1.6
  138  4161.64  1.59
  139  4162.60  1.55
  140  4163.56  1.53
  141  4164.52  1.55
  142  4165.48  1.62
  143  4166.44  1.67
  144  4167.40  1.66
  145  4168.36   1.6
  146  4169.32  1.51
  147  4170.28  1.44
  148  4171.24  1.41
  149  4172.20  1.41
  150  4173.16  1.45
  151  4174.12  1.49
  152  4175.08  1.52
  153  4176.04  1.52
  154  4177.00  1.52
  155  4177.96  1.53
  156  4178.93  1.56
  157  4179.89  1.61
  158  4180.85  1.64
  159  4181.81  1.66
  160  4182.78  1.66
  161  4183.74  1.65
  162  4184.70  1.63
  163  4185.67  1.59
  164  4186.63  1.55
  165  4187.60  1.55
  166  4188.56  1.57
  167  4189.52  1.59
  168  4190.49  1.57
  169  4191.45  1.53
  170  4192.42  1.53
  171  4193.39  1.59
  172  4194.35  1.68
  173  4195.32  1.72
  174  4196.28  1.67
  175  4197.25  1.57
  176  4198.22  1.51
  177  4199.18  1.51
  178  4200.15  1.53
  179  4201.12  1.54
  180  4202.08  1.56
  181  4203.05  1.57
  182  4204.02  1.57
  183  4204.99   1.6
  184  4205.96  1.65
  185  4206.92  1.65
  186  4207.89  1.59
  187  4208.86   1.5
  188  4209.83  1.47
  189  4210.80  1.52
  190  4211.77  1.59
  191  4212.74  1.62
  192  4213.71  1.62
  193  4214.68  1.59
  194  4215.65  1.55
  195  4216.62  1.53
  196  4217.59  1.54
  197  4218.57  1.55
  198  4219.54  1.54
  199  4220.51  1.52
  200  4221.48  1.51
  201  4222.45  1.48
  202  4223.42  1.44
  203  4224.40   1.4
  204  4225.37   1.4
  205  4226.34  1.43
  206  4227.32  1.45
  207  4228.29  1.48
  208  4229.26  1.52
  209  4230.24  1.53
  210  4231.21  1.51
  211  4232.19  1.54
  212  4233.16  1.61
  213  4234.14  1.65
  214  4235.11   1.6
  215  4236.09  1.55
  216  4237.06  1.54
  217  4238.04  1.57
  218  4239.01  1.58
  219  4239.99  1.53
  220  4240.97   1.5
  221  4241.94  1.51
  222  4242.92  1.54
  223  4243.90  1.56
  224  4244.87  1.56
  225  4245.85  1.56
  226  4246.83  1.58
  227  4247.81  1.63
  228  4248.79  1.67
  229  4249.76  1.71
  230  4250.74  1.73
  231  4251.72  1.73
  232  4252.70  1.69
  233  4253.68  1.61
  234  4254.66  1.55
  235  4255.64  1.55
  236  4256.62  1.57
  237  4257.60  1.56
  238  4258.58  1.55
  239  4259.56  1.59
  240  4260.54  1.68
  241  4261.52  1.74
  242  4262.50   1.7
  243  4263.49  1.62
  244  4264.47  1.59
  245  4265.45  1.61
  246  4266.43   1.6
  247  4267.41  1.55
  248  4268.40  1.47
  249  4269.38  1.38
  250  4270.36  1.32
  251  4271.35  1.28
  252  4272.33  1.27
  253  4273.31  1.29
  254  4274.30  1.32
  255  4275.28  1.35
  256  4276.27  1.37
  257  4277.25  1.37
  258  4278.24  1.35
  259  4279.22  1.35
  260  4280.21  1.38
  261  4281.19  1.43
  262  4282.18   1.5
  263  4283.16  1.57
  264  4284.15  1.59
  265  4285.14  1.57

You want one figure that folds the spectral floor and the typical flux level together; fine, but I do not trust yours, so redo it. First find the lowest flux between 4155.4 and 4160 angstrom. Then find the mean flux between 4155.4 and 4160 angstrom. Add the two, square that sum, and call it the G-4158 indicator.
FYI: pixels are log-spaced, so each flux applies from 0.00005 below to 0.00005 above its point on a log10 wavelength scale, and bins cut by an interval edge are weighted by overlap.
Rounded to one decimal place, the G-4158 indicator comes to 9.6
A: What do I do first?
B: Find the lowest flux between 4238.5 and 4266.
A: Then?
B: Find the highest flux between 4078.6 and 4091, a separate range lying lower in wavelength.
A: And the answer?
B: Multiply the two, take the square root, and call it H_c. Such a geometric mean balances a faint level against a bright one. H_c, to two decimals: 1.49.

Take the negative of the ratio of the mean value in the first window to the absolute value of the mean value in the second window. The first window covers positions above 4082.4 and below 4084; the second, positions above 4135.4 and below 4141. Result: -0.92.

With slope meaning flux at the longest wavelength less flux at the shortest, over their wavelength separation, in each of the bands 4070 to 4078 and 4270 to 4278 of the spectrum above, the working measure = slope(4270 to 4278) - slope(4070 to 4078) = 0.05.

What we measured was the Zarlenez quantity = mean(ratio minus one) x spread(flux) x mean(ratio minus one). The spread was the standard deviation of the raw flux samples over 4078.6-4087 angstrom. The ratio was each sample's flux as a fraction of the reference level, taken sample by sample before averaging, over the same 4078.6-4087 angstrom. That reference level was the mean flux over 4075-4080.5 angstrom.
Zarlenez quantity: 0.0001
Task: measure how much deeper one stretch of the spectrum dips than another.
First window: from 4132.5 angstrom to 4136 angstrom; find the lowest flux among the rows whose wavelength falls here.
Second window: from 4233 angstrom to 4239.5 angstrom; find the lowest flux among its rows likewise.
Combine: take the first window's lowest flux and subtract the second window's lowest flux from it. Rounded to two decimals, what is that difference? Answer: -0.28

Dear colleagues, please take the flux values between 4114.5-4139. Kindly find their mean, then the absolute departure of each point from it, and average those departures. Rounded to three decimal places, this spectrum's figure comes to 0.078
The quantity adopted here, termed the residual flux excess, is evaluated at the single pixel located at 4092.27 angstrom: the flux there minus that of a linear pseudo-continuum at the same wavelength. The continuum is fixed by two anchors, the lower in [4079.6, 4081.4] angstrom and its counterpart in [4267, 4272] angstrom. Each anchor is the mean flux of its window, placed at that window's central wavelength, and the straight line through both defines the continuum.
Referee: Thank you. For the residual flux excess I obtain 0.26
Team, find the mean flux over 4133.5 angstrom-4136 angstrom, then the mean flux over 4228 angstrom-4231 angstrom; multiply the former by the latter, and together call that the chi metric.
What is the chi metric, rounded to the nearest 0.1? 2.2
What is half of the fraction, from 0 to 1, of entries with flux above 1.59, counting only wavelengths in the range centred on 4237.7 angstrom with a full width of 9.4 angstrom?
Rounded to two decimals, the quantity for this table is 0.15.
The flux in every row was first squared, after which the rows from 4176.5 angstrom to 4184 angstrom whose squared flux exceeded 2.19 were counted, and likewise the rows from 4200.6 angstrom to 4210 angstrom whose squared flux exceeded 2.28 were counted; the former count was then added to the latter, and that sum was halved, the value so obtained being 8.0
